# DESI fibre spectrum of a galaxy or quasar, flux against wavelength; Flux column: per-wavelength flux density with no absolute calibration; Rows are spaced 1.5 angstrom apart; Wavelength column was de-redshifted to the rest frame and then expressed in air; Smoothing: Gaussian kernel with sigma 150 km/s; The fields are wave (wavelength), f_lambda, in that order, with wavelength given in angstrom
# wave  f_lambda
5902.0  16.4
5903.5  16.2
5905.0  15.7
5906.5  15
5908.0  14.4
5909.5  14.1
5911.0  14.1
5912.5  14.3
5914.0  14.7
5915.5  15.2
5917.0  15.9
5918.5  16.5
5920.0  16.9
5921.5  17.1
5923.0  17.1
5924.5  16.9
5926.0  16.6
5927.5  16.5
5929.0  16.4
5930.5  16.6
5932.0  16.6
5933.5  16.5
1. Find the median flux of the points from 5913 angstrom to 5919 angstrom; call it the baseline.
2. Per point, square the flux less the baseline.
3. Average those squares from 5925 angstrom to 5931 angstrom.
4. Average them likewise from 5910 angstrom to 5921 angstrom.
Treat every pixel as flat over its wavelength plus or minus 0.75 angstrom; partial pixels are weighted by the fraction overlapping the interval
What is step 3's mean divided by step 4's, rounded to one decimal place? 0.9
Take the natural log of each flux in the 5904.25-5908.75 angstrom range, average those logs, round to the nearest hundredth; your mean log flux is 2.71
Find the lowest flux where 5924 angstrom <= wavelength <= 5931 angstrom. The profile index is 16.4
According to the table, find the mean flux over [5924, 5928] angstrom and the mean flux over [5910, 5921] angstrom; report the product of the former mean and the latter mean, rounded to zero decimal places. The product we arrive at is 256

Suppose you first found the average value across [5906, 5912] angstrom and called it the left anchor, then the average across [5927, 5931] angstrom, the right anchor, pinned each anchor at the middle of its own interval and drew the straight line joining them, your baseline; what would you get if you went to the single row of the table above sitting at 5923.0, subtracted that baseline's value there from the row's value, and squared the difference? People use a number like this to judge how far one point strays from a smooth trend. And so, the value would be 1.5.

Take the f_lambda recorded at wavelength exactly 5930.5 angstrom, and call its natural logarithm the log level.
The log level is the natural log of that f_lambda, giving 2.81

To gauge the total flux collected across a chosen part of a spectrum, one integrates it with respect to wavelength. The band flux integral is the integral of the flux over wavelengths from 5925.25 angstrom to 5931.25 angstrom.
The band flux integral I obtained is 99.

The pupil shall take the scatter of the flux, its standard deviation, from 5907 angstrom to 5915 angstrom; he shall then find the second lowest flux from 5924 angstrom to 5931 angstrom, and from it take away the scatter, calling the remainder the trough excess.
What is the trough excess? 16.3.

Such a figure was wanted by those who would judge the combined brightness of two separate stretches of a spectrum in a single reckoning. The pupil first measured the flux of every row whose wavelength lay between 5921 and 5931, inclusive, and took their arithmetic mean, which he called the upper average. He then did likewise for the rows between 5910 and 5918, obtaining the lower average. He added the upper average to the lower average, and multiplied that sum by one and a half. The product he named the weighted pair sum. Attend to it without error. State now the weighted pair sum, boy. 47.4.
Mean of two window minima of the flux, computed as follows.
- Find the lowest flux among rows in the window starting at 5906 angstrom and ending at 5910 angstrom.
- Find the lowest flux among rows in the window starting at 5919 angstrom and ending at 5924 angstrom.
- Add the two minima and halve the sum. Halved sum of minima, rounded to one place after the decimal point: 15.5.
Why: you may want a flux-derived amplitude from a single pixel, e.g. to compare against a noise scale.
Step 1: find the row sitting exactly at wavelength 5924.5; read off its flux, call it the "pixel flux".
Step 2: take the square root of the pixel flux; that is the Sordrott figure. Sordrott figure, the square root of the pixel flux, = 4.11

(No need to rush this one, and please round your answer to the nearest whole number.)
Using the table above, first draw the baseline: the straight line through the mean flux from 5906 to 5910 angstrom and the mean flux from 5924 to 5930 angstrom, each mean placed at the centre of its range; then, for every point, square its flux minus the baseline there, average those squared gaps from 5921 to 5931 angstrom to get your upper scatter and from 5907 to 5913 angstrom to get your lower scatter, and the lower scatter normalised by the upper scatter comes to 1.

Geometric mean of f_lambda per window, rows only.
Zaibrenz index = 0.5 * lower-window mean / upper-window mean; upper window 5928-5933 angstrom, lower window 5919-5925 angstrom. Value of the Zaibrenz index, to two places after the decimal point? 0.51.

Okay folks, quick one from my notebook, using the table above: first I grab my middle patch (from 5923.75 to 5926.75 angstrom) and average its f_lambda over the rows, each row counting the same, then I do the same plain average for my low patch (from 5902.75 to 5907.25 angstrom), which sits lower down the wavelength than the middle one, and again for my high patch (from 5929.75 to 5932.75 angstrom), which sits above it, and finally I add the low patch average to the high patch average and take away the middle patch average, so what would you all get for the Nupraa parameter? 15.5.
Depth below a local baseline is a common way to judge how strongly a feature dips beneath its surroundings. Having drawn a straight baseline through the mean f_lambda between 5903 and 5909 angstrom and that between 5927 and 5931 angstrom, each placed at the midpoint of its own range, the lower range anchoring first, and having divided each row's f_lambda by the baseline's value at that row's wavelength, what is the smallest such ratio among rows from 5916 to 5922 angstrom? 1.00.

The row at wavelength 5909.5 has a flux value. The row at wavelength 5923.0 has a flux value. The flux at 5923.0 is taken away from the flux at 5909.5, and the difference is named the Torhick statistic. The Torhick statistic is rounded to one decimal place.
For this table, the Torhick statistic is -3.0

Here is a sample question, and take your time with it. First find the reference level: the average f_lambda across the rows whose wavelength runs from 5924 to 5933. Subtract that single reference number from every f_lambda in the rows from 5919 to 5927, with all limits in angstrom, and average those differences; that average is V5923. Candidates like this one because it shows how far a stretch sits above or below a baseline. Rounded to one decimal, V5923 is 0.3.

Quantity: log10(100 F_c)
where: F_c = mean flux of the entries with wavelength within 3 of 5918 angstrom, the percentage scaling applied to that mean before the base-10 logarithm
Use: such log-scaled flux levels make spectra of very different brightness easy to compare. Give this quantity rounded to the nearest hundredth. 3.21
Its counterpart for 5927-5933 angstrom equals 3.22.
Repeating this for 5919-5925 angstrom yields 3.23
